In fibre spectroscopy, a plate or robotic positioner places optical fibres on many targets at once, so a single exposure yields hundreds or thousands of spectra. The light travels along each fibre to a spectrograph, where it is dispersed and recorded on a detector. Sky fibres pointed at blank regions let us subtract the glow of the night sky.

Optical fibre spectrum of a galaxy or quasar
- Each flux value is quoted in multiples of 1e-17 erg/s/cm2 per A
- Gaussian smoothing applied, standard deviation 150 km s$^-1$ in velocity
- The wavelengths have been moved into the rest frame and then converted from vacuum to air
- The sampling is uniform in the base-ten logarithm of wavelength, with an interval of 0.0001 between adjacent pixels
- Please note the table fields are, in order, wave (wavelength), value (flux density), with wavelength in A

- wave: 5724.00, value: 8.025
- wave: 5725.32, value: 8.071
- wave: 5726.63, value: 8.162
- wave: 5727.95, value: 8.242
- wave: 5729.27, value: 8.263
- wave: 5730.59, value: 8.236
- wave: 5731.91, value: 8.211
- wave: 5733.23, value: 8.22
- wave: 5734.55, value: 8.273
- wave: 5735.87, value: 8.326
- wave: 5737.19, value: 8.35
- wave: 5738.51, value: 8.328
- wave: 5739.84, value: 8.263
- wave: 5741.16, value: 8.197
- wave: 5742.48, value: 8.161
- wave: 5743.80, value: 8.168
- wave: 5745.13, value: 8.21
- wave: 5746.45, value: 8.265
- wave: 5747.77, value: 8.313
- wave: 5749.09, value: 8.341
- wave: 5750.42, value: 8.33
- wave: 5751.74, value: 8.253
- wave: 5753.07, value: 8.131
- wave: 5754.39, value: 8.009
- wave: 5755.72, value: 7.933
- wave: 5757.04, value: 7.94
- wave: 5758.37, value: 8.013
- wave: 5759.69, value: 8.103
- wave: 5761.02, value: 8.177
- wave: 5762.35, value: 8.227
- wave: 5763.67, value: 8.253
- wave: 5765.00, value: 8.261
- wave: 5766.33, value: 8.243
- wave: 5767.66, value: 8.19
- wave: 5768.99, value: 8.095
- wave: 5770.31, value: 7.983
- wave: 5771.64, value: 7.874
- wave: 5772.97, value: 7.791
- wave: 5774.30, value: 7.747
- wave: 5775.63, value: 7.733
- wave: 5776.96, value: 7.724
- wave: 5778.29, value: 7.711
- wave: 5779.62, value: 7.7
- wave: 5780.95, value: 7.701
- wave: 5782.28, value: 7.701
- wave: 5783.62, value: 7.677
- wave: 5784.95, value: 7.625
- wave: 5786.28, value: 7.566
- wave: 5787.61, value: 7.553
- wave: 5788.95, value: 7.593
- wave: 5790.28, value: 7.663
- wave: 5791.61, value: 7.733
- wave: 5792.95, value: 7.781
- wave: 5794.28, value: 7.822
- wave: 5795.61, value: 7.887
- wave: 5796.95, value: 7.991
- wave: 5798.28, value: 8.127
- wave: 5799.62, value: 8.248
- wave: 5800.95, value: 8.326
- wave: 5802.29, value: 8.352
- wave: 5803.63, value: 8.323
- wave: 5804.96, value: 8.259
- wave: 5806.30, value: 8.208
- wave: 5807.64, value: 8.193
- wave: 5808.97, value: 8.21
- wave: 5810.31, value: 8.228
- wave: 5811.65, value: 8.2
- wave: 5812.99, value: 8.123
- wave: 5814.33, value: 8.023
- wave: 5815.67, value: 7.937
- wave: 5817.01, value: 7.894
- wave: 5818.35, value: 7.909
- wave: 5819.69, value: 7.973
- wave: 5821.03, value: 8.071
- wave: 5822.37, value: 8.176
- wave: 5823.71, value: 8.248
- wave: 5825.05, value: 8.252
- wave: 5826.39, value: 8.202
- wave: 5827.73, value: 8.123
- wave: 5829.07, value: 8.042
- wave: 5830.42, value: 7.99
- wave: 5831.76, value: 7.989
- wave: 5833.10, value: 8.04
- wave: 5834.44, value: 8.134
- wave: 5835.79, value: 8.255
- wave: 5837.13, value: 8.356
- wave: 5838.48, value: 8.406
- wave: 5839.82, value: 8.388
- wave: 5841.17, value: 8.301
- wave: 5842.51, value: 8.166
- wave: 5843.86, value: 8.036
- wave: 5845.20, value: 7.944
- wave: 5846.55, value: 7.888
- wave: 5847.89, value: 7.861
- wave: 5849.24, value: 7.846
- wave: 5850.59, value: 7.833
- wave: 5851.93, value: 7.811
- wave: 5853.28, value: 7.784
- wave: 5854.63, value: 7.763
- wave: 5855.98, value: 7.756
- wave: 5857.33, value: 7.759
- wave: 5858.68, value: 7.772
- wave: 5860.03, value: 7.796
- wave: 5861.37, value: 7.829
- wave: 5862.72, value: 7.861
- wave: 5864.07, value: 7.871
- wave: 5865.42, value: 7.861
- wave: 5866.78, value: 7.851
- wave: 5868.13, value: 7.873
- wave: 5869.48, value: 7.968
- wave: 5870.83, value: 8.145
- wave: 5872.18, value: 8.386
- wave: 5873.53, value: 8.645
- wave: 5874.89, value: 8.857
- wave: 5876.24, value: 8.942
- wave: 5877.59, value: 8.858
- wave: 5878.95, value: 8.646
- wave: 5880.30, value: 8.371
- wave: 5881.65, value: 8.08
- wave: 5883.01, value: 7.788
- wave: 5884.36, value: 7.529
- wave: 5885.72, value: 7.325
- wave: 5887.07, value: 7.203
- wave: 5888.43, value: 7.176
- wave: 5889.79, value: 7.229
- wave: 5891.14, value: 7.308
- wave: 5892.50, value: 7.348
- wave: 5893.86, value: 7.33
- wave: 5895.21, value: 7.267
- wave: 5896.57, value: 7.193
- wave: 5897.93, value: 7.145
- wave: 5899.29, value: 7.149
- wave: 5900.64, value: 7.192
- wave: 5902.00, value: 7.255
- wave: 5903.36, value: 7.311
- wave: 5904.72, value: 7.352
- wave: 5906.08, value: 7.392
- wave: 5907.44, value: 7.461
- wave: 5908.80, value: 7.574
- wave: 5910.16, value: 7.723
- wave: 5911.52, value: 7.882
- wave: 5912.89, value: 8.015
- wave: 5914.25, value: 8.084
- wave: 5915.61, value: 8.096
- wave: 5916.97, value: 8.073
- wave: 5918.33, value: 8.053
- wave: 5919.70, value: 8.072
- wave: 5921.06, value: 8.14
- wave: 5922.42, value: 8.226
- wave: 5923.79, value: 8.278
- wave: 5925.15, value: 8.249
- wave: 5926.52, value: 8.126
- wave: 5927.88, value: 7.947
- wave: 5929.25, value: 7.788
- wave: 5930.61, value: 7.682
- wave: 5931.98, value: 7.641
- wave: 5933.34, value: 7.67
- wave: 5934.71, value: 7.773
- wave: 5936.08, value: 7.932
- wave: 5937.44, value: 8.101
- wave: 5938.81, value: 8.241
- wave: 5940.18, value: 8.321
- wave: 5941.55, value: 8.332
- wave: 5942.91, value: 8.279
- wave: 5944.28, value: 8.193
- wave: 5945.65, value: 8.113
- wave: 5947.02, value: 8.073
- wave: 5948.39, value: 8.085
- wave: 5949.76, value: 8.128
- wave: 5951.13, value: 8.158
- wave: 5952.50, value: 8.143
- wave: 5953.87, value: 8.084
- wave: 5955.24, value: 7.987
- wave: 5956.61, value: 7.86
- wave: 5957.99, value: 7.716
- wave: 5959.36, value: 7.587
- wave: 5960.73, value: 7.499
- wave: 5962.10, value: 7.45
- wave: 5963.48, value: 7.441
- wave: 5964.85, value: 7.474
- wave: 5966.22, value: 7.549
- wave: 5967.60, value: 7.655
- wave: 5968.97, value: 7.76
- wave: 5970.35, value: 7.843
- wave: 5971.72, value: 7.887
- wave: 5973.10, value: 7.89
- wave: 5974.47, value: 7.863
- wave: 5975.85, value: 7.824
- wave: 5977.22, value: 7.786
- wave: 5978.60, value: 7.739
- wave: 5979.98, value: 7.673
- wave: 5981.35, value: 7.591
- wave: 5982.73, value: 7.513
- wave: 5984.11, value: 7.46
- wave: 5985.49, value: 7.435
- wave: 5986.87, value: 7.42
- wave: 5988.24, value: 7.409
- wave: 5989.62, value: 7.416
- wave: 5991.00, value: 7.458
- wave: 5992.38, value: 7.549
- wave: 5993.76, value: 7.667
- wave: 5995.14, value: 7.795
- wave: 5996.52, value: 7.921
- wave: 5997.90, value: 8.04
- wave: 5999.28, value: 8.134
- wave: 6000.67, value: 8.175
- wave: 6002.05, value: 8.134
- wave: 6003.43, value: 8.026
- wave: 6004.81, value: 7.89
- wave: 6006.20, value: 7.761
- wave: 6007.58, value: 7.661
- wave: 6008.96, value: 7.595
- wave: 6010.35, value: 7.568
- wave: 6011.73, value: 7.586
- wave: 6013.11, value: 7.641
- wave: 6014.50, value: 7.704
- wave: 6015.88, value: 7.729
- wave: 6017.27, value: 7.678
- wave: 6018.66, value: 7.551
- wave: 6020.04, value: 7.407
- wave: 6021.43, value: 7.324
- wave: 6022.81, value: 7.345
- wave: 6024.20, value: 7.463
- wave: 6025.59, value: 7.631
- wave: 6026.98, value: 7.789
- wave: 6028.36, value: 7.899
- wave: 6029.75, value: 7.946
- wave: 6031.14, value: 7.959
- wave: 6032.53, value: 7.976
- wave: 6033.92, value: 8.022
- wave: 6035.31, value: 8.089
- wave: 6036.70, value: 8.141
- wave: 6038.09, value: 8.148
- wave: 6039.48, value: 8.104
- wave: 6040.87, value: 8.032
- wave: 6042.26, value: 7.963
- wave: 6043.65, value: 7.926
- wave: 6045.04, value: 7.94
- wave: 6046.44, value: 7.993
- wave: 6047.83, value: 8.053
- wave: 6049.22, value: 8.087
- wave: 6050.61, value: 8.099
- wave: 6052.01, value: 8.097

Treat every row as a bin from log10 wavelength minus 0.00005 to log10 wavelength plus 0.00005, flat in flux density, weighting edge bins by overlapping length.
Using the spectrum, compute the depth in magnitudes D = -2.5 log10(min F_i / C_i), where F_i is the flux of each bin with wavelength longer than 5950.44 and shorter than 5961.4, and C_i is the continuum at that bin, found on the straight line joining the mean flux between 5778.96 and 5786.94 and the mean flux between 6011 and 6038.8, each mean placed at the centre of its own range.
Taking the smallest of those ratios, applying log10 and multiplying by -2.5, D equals 0.033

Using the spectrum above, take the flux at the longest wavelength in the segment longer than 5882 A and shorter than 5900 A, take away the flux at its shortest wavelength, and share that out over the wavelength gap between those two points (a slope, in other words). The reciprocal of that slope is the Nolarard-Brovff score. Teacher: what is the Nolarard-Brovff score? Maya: -25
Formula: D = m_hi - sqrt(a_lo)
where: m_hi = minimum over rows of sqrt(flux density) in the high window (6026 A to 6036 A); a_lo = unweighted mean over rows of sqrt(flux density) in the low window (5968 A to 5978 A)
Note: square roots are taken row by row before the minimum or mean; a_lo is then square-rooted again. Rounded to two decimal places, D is 1.12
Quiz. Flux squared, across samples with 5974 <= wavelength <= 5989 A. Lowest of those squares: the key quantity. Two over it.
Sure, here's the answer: 0.036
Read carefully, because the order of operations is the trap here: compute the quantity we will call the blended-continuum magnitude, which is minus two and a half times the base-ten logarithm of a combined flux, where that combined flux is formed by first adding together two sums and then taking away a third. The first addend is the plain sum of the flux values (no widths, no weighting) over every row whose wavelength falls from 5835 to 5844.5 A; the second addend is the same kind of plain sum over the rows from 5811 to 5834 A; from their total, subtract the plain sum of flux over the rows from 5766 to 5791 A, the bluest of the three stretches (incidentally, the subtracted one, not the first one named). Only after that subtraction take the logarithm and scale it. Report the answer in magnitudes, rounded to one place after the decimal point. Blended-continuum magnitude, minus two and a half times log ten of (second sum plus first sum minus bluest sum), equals -4.2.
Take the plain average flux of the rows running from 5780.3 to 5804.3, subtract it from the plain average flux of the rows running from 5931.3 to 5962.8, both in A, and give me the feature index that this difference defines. 0.10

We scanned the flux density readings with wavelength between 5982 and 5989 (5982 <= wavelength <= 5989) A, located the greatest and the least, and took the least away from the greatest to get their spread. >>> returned 0.10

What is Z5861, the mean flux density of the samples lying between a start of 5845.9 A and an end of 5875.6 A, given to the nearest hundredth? 7.96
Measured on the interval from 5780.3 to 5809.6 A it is 7.93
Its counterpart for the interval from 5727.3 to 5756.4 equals 8.23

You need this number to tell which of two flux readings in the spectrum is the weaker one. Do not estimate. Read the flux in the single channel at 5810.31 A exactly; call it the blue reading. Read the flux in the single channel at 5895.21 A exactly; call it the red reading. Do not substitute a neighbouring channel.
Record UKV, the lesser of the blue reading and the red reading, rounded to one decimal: 7.3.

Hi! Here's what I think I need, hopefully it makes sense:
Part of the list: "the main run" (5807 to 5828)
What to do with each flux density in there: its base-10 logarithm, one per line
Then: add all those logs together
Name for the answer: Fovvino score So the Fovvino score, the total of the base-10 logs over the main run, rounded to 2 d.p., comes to 14.54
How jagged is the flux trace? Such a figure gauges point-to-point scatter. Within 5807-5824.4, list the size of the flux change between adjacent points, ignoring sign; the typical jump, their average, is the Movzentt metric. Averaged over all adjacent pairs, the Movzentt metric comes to 0.060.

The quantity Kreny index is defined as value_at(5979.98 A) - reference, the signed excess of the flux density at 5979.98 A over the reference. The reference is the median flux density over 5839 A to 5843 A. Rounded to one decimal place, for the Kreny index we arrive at -0.6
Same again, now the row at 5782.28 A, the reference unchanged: -0.6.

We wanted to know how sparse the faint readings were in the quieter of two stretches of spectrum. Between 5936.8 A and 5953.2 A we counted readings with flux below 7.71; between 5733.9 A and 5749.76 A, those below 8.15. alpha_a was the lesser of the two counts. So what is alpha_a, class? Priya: 0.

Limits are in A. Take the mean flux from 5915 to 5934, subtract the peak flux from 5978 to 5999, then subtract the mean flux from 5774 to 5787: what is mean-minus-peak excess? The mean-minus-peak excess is -7.7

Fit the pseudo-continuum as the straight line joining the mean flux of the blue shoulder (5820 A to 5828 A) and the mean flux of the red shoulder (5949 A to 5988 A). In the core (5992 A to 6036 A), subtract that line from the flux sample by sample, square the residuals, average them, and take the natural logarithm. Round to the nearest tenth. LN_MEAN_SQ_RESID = -2.4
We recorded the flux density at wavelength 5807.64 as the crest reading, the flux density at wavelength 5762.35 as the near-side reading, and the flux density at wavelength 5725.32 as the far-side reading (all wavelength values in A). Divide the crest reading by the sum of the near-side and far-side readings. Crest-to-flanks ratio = 0.503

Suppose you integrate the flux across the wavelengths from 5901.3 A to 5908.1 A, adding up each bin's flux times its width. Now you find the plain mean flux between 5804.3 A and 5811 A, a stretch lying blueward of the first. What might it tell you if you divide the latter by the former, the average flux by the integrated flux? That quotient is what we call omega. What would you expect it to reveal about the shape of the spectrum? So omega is 0.164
